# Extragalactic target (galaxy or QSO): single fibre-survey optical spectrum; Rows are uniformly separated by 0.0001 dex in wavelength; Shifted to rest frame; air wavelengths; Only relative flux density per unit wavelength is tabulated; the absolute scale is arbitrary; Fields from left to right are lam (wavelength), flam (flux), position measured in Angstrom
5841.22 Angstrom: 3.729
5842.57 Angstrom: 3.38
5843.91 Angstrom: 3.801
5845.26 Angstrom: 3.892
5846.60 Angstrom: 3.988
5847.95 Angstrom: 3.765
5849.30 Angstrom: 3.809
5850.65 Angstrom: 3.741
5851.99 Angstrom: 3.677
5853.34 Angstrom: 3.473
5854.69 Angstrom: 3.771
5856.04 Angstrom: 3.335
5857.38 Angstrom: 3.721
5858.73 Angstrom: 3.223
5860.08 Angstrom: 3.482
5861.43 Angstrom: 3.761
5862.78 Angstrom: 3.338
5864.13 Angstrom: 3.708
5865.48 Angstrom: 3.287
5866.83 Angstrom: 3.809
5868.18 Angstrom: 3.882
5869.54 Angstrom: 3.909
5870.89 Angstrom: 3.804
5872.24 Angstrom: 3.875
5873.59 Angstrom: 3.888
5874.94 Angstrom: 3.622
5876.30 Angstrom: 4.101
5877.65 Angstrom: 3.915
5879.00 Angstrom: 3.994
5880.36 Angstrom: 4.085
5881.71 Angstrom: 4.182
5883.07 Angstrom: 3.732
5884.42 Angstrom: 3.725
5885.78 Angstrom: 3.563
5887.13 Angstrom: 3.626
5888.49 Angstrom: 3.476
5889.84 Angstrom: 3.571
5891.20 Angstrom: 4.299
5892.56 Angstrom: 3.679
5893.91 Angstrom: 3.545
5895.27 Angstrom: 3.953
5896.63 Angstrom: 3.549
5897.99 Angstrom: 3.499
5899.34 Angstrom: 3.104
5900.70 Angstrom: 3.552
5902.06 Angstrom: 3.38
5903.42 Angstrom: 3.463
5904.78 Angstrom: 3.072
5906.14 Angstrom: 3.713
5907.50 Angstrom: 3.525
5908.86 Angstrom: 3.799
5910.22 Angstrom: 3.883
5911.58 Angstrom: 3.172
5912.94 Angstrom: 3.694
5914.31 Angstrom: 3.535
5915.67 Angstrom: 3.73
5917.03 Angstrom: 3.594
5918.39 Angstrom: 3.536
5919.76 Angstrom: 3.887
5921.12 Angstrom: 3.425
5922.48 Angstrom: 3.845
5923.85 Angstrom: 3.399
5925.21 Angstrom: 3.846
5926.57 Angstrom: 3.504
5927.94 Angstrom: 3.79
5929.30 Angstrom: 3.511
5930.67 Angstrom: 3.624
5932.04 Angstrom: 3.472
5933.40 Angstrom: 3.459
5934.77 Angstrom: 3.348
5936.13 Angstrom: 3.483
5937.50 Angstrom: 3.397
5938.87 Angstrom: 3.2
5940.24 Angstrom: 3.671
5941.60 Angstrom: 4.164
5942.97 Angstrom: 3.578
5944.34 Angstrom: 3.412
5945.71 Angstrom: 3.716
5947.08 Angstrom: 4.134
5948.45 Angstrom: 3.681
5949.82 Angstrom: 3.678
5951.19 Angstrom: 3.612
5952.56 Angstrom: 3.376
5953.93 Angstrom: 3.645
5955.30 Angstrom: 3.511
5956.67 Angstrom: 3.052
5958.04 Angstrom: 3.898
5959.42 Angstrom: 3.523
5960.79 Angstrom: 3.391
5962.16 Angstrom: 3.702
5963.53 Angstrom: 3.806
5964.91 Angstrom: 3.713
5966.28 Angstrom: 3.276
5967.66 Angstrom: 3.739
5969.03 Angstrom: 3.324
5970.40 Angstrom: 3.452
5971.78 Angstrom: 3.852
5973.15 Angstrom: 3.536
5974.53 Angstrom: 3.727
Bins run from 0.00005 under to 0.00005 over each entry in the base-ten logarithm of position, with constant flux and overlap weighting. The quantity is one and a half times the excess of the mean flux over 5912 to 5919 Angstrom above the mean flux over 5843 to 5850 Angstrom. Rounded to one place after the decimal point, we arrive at -0.3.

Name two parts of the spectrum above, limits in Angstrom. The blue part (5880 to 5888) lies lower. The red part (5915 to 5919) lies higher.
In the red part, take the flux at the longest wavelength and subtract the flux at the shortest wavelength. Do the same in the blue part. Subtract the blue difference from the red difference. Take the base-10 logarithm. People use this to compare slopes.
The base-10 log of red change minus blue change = -0.58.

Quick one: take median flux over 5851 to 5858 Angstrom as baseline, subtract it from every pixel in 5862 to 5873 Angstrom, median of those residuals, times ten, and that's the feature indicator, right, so 1.3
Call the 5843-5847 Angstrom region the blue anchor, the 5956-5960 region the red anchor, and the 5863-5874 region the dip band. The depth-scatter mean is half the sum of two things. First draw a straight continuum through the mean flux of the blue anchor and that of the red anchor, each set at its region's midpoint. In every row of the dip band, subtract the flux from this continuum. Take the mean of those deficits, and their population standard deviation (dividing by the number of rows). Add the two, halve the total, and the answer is 0.12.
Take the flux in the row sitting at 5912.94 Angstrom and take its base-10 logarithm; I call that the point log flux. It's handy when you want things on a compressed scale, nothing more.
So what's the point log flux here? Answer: 0.567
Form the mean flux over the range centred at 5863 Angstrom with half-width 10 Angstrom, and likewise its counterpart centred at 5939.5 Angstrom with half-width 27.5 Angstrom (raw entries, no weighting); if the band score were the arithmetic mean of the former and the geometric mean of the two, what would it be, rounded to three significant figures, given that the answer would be 3.62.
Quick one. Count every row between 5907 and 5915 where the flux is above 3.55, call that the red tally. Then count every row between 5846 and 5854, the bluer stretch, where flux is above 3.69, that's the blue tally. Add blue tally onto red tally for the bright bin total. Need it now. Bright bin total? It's 7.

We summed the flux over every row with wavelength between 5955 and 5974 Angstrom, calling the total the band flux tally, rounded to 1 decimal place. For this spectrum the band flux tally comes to 49.8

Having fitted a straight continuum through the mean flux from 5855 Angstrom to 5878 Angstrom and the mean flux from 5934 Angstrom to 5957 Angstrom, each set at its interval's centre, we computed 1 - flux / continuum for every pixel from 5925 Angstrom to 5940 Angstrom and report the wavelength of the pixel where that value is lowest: 5925.21 Angstrom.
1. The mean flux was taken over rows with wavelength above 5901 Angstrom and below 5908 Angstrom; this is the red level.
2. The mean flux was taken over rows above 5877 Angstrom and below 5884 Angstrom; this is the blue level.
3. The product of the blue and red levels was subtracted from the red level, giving -10.2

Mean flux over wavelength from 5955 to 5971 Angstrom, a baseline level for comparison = 3.53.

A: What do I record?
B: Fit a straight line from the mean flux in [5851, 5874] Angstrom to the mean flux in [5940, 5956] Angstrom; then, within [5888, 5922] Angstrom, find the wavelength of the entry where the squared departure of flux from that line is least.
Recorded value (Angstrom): 5892.56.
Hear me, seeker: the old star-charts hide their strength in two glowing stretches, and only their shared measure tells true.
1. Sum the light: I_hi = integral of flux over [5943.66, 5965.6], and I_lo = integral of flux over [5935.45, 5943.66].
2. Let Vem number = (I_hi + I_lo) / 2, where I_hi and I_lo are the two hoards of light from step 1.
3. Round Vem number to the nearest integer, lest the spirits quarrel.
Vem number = 54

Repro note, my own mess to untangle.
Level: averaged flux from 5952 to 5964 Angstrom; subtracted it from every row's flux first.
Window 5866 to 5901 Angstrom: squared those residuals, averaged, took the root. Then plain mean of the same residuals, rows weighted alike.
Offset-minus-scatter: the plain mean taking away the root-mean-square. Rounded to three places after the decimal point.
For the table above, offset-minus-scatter -0.117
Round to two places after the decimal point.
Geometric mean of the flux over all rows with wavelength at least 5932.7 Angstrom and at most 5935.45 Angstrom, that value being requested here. 3.40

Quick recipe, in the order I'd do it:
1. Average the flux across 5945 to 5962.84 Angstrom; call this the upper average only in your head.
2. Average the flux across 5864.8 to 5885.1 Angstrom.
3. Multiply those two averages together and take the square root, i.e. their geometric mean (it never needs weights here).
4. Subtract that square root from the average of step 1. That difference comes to -0.12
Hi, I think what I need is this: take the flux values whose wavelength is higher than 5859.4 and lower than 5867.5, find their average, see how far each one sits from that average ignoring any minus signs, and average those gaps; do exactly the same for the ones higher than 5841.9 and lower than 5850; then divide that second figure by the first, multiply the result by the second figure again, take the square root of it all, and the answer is 0.30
